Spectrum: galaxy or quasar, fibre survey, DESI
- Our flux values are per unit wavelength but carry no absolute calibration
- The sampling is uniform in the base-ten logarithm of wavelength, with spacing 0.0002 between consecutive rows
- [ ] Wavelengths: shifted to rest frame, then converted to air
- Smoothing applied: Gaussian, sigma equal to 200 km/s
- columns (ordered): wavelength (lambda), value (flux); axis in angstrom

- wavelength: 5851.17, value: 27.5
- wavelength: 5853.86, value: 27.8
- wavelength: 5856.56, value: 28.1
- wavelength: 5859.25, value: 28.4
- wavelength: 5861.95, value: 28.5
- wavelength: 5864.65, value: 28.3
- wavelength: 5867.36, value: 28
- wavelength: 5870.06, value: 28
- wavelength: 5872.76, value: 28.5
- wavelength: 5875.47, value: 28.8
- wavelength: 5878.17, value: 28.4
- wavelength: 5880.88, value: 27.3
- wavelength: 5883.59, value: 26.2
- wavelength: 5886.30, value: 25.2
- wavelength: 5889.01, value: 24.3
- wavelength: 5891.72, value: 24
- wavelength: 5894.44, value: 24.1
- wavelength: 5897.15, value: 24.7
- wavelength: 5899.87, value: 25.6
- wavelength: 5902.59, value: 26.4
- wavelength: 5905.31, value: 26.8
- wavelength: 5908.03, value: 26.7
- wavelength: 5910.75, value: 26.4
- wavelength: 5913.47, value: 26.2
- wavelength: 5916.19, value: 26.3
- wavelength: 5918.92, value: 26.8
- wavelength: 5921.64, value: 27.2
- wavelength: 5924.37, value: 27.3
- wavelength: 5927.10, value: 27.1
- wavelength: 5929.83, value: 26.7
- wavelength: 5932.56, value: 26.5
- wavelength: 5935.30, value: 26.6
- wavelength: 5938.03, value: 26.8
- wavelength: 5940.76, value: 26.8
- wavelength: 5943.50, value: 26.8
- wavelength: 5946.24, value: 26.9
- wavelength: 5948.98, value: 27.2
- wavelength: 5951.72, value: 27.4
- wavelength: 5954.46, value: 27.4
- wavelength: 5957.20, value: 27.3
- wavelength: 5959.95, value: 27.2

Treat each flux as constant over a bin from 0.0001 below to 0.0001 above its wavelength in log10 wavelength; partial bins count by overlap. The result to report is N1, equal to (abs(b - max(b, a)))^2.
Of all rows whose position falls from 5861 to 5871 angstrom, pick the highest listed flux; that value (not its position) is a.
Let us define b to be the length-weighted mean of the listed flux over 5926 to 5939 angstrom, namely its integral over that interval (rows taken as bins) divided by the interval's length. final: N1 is 3.14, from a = 28.5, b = 26.7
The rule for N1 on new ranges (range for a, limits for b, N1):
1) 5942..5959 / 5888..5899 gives 9.43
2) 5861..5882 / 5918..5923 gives 3.06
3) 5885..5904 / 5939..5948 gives 0.00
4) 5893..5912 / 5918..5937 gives 0.00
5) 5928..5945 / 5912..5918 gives 0.25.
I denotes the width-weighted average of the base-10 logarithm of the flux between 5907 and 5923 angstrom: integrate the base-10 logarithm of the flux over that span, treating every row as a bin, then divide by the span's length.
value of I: 1.43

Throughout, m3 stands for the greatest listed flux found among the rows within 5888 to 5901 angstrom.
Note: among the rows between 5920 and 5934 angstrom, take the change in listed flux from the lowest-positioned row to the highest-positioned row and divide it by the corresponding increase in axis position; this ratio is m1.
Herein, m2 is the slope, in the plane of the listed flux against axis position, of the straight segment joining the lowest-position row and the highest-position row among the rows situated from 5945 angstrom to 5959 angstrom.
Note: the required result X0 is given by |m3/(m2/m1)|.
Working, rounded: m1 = -0.06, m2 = 0.04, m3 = 25.6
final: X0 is 45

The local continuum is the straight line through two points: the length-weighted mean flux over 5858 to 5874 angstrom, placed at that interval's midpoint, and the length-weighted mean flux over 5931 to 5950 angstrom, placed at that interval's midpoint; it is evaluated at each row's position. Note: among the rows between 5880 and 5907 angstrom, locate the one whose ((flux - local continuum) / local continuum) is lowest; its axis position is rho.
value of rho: 5891.72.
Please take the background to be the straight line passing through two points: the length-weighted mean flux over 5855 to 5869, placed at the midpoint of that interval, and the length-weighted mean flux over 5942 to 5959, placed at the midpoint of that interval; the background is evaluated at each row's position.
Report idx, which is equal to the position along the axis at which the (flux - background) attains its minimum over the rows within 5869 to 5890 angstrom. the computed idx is 5889.01 angstrom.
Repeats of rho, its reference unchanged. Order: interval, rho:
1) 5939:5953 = 5940.76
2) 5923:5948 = 5932.56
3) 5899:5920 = 5899.87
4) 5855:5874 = 5856.56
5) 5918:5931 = 5918.92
